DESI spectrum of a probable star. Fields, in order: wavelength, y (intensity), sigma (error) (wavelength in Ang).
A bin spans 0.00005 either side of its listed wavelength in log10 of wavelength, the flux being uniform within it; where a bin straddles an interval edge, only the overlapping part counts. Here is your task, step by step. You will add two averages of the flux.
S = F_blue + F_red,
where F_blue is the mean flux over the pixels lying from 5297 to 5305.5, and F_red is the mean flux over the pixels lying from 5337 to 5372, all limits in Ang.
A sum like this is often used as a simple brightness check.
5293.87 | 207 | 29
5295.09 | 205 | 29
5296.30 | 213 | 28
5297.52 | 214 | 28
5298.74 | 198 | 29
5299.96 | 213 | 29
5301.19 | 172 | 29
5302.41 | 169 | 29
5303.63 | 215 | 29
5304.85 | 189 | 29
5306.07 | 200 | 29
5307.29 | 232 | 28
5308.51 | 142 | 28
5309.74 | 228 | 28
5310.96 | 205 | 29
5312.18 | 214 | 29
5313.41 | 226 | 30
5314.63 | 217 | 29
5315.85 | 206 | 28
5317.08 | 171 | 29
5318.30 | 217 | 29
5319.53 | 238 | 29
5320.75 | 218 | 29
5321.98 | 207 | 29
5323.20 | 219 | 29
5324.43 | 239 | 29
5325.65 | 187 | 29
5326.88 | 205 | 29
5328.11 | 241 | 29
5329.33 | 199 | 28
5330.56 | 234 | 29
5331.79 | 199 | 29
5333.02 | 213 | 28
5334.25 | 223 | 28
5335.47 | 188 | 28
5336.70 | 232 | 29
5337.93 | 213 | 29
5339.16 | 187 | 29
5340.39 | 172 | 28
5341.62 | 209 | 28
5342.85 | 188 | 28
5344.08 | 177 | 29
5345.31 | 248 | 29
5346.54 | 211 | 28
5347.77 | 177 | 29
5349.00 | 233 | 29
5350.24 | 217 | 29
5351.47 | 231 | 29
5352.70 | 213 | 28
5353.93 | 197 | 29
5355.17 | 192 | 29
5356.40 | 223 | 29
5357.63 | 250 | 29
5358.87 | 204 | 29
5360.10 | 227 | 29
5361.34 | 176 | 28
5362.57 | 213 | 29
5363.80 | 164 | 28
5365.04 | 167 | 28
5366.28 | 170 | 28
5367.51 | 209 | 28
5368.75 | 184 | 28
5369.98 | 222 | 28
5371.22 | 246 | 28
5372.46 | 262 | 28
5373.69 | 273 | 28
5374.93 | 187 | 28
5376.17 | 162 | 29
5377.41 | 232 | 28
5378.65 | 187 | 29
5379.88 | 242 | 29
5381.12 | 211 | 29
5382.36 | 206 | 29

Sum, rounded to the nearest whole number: 400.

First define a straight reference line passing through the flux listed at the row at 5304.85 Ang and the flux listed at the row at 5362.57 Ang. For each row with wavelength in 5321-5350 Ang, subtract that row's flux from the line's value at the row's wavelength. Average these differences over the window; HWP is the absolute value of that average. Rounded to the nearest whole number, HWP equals 7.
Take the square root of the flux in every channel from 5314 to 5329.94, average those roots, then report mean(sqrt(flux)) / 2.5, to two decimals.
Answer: 5.83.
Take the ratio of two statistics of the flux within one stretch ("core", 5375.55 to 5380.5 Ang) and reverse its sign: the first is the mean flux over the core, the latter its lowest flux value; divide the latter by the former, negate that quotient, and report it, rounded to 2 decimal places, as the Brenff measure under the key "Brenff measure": -0.79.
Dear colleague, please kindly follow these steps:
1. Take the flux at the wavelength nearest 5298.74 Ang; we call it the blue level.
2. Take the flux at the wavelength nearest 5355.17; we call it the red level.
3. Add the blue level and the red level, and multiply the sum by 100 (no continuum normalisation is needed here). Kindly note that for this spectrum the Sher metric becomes 39000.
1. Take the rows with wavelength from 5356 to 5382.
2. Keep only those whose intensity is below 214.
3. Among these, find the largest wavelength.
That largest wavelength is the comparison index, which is 5381.12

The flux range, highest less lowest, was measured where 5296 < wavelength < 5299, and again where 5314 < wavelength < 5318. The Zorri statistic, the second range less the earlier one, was 30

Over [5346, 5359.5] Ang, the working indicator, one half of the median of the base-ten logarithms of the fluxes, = 1.16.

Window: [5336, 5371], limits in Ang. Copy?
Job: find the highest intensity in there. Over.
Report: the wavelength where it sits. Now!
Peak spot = 5357.63 Ang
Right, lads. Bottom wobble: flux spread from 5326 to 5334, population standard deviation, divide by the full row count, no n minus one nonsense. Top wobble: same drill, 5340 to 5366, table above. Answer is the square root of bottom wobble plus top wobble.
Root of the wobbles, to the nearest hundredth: 6.48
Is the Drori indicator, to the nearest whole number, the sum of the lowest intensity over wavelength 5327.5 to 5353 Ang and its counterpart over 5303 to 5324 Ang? 314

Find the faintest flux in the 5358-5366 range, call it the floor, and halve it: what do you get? 82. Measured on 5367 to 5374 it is 92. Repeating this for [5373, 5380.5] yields 81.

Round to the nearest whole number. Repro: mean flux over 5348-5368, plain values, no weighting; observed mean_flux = 205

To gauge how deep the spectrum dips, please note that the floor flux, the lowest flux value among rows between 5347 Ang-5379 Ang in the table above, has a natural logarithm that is 5.09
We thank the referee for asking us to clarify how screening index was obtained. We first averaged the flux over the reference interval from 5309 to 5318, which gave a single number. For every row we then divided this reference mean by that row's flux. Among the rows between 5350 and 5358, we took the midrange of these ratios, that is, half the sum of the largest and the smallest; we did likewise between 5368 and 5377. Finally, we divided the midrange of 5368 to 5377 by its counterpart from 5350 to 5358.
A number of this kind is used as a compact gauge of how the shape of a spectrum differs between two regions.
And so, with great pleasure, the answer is 1.07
